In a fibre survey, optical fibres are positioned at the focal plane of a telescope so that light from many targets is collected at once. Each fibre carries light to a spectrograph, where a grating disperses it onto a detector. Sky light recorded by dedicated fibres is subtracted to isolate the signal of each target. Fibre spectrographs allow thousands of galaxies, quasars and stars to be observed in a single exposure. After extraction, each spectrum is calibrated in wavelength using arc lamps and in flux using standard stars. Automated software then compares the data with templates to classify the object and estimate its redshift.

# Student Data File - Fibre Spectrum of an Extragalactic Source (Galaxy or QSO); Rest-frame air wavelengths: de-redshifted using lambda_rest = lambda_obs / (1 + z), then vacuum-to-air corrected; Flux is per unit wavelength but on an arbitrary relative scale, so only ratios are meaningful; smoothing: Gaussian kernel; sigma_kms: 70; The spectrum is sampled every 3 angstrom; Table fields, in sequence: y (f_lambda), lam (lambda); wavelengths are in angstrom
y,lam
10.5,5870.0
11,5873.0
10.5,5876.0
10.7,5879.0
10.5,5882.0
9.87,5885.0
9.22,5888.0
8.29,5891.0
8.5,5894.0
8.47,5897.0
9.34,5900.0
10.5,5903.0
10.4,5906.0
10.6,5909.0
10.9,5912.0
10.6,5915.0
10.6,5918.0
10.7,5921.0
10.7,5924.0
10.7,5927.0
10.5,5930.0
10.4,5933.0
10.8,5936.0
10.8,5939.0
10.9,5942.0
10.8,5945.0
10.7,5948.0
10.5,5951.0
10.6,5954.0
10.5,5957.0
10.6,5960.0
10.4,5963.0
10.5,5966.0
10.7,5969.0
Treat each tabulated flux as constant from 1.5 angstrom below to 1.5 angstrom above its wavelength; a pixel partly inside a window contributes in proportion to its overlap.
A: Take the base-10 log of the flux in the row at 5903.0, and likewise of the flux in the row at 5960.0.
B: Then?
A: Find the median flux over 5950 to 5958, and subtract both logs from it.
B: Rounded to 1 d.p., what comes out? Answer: 8.5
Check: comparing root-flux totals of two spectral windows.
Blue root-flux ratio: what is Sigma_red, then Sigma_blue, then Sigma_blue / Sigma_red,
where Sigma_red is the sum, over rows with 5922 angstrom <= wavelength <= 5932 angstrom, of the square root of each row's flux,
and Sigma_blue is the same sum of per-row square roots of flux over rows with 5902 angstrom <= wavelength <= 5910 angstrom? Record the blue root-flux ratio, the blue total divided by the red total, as 0.99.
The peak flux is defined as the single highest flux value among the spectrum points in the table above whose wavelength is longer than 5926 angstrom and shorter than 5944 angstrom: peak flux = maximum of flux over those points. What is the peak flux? 10.9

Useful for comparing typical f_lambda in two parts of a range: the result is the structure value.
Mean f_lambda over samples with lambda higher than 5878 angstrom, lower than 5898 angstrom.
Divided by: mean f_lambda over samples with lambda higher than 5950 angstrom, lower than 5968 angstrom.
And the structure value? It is 0.89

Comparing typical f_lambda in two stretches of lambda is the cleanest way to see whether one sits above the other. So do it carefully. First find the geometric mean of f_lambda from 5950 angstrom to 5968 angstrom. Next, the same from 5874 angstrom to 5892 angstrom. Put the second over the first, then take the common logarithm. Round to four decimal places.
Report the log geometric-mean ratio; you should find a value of -0.0303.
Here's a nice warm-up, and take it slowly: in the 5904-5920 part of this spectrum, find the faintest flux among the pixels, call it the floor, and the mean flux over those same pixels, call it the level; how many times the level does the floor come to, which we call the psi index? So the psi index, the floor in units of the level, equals 0.979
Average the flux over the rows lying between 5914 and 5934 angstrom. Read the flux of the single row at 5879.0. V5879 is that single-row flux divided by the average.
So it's 1.01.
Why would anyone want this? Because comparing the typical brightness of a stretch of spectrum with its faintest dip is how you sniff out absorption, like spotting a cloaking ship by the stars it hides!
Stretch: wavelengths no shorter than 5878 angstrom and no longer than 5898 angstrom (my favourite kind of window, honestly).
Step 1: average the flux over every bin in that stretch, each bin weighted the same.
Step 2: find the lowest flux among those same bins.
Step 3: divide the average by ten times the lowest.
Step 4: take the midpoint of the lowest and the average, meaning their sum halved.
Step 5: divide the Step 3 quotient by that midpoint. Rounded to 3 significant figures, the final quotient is 0.0128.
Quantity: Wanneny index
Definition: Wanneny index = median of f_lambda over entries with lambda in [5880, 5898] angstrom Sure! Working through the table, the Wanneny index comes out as 8.9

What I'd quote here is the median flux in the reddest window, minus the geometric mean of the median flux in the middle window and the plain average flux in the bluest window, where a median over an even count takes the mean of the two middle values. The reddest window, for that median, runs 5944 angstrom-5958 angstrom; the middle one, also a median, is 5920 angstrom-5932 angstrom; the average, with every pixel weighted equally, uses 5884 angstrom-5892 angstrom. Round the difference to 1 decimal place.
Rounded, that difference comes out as 0.7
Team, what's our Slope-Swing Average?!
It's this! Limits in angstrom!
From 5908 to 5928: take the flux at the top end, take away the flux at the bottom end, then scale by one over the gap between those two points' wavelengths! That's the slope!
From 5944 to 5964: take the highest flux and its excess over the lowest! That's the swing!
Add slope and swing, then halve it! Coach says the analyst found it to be 0.20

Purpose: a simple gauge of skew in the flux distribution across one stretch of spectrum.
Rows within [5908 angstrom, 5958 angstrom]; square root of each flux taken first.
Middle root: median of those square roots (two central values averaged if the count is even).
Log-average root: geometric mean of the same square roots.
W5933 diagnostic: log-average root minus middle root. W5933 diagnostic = -0.006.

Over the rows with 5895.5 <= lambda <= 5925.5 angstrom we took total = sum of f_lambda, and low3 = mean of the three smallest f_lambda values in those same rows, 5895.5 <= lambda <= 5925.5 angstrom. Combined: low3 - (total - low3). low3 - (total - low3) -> -84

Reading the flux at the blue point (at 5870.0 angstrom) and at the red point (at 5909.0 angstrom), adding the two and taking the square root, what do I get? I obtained 4.59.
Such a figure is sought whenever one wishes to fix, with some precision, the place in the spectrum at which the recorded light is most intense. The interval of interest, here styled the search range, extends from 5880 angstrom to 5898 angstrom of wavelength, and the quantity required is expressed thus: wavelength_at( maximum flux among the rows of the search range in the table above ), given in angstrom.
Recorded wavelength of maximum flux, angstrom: 5882.0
